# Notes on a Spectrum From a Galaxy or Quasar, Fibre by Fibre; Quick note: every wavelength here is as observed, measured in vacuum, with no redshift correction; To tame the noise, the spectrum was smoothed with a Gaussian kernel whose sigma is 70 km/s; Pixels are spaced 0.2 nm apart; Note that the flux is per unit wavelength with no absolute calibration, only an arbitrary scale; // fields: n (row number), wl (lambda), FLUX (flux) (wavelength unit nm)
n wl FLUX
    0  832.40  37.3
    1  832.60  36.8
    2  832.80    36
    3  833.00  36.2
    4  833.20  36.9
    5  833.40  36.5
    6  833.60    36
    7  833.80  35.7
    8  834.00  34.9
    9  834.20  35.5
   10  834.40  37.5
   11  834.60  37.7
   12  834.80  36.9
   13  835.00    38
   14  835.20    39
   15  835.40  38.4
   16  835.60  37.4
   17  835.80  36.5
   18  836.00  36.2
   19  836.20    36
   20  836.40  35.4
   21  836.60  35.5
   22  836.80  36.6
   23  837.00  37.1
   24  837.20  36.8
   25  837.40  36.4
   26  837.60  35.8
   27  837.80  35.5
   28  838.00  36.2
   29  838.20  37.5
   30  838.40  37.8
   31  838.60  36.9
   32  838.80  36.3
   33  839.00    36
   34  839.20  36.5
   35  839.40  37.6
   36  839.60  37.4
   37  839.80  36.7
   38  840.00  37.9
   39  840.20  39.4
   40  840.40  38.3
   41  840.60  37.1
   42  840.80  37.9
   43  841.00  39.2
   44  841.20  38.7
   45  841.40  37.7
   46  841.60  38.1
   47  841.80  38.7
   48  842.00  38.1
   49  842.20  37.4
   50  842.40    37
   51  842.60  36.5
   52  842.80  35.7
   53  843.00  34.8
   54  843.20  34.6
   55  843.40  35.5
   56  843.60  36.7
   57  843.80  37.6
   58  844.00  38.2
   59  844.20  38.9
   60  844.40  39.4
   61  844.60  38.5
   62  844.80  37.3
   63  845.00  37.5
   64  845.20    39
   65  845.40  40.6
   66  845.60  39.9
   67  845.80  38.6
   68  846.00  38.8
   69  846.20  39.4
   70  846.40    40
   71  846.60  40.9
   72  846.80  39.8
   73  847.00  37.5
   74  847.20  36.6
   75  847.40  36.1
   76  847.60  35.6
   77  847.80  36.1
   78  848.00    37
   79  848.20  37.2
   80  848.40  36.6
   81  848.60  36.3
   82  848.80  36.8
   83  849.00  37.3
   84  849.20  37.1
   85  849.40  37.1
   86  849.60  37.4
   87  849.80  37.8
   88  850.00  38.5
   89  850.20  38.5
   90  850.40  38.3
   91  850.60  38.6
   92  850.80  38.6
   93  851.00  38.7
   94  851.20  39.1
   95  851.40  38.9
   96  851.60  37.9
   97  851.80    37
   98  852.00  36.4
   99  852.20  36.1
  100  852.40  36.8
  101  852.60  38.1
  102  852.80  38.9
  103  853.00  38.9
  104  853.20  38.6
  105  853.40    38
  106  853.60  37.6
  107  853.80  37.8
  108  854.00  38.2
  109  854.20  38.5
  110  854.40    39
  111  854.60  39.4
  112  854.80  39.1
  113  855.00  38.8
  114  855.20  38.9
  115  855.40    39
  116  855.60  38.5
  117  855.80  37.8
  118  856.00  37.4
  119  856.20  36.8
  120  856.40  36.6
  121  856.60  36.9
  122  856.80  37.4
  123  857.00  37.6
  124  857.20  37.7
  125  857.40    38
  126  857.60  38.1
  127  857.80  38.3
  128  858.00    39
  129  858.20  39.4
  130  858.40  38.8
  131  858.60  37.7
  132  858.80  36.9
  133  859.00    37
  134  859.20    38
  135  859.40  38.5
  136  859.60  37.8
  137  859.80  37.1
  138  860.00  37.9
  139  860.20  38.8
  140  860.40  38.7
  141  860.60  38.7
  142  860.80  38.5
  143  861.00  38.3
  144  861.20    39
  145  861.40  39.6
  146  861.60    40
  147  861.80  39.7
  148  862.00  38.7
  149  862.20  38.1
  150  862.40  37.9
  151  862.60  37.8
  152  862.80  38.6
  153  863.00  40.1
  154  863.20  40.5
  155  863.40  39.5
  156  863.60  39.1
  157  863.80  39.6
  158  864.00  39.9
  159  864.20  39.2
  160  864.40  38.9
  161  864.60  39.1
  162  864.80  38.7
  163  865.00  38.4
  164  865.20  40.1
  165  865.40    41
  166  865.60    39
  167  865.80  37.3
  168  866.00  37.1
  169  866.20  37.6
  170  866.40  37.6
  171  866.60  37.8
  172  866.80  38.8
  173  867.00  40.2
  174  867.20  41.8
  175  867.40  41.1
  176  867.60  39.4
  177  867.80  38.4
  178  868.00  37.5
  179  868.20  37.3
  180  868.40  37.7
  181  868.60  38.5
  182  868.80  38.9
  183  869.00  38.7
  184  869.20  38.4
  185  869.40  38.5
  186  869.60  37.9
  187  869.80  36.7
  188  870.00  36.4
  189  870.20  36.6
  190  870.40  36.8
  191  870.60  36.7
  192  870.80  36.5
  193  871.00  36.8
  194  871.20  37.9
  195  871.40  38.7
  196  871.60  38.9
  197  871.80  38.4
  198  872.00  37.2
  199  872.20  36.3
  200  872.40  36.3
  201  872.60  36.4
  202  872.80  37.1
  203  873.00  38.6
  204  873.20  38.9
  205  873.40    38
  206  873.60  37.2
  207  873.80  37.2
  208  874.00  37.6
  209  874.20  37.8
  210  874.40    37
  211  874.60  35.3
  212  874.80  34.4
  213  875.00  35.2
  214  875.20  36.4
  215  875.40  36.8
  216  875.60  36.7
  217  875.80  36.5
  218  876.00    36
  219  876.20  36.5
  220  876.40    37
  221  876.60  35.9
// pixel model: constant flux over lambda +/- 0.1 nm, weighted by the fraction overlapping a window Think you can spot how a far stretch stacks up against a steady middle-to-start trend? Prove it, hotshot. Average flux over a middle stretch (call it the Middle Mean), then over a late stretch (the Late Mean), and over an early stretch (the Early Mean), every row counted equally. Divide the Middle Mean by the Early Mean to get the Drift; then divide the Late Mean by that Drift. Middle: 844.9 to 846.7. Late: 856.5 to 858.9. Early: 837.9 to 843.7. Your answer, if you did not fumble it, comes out 35.8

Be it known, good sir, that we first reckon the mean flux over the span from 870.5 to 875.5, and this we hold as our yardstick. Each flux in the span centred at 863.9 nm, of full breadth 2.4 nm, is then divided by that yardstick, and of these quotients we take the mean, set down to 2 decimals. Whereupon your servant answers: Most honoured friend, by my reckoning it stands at 1.06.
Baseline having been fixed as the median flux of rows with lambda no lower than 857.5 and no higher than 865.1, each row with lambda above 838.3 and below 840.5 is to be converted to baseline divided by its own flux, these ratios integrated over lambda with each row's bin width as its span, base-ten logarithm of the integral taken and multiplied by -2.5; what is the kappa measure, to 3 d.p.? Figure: -0.895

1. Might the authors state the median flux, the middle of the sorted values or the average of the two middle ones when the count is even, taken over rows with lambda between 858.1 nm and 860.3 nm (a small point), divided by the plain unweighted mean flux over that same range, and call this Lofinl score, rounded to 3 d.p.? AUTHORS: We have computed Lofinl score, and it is 0.998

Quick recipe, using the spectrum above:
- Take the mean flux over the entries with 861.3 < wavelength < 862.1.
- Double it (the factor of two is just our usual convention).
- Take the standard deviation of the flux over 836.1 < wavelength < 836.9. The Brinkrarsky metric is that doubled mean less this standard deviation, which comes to 78.5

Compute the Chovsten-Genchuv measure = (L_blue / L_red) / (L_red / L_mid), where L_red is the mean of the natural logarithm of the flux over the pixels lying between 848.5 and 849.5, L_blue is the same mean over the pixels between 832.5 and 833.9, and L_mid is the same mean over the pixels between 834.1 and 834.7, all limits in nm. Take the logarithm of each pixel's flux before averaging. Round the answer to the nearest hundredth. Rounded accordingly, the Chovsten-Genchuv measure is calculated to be 1.00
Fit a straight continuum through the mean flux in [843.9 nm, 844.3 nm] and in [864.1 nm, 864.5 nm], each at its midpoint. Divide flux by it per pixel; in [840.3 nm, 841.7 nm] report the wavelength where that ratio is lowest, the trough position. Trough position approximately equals 840.60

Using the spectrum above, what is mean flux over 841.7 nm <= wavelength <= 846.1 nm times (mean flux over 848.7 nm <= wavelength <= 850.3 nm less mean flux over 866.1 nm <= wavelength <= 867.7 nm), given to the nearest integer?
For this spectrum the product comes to -65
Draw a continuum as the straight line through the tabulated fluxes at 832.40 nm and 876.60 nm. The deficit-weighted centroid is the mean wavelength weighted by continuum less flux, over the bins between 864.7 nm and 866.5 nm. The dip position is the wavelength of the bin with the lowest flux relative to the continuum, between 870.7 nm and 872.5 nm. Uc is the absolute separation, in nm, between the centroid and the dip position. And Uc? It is 6.76 nm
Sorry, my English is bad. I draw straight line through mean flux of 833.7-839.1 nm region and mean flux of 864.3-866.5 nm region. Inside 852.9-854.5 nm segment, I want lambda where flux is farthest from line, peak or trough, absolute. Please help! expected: 854.40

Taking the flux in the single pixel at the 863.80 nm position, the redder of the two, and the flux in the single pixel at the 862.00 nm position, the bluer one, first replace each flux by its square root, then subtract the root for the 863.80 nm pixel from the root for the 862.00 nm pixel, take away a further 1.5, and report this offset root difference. -1.57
